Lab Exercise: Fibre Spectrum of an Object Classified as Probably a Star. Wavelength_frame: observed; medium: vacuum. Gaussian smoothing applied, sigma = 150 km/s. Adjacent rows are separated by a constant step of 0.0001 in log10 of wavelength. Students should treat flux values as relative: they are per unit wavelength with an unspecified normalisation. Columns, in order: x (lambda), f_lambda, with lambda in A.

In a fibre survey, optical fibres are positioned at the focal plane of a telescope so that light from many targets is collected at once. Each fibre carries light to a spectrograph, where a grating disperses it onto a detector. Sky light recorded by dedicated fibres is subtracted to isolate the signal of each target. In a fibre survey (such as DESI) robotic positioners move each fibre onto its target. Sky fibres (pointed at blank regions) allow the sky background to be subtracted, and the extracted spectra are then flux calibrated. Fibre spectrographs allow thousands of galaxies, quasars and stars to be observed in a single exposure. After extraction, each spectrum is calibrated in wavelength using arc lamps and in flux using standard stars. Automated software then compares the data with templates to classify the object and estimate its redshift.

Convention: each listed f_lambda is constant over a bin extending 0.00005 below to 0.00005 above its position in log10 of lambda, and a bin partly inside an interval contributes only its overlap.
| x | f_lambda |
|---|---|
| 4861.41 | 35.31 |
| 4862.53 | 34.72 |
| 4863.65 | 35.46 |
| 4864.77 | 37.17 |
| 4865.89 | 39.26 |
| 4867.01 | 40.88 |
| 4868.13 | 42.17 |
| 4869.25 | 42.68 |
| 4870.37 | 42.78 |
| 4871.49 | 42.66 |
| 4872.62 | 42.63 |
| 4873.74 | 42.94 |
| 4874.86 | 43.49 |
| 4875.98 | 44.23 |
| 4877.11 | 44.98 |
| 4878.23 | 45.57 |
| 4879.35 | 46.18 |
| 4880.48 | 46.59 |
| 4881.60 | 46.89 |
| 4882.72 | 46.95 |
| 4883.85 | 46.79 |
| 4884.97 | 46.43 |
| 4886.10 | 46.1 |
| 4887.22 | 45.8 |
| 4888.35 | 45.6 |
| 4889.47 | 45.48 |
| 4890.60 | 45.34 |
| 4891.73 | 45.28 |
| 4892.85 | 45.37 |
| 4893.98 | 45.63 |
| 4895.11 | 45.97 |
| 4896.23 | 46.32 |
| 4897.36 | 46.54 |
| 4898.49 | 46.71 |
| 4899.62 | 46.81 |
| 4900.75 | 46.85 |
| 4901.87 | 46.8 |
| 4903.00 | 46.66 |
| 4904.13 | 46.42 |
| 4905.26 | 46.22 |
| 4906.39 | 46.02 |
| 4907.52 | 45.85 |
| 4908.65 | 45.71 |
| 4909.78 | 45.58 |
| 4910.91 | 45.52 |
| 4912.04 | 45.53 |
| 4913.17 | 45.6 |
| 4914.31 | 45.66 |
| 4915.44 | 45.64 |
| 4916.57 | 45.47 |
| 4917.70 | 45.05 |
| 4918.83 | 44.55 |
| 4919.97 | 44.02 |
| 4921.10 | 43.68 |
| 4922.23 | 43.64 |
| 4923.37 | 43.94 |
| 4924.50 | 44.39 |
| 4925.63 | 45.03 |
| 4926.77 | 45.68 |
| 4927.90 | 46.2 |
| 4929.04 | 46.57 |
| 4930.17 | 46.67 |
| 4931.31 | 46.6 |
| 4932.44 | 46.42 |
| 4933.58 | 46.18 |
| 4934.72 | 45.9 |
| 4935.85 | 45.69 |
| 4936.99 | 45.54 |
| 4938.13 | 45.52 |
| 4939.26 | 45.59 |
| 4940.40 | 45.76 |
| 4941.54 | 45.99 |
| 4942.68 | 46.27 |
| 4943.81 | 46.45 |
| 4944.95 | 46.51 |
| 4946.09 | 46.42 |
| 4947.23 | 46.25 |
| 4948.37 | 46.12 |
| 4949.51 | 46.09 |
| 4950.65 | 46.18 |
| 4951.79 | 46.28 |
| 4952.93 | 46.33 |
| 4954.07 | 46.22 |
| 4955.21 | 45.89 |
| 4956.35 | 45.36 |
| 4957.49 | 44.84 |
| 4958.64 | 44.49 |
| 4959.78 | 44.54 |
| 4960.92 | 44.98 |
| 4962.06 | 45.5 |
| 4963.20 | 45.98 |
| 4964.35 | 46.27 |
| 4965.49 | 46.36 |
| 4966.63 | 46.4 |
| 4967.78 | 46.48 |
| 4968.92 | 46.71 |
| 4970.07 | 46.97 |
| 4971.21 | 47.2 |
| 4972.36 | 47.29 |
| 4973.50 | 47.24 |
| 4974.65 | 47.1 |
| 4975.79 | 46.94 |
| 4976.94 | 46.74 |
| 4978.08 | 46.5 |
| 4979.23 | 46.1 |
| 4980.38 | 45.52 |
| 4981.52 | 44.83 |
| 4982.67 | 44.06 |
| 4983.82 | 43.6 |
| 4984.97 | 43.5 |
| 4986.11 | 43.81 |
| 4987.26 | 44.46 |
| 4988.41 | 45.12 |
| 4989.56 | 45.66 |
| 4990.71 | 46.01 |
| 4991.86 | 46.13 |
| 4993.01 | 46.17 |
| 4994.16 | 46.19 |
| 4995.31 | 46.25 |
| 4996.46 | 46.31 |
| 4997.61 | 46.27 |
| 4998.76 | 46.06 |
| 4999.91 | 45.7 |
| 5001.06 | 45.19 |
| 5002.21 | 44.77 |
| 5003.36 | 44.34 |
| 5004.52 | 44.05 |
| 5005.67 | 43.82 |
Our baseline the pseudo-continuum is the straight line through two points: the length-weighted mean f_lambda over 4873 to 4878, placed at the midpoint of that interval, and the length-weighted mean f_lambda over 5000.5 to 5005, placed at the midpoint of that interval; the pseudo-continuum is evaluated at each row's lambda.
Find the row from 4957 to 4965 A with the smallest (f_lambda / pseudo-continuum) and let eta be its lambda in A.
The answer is 4958.64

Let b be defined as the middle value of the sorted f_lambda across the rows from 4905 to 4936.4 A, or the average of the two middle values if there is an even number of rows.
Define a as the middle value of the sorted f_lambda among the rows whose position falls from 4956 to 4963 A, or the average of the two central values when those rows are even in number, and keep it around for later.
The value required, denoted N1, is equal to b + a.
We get 90.6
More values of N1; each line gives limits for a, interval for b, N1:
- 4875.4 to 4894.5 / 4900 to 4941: 91.3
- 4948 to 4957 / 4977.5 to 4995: 91.7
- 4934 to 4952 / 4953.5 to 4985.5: 92.3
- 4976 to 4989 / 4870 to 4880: 88.3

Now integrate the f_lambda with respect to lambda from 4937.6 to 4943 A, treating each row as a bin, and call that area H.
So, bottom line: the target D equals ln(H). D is 5.51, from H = 247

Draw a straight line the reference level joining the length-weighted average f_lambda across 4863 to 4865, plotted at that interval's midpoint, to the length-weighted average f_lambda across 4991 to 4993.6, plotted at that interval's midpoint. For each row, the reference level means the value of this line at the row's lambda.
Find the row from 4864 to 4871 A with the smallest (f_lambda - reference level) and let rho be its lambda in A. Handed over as 4864.77 A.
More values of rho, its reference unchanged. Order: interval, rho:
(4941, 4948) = 4947.23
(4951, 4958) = 4957.49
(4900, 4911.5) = 4910.91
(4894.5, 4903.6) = 4895.11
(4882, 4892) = 4891.73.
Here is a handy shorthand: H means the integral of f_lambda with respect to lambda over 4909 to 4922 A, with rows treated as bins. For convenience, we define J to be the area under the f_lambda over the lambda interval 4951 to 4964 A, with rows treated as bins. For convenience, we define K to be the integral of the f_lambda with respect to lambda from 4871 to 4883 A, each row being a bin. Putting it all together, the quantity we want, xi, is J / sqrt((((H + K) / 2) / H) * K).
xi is 26.1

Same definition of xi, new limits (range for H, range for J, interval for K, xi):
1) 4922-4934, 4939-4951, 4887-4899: 23.6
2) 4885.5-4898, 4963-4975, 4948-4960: 24.2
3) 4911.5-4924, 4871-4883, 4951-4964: 21.8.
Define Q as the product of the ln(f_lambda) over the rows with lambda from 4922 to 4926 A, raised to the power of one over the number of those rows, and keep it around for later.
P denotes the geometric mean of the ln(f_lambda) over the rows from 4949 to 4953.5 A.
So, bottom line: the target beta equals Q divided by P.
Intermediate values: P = 3.83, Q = 3.79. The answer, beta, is 0.99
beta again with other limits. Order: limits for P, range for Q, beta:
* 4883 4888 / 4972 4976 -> 1.00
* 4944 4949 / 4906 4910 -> 1.00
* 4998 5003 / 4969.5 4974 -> 1.01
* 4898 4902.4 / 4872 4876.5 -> 0.98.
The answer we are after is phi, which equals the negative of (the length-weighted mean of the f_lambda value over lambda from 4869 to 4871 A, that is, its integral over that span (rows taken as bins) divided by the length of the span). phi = -42.8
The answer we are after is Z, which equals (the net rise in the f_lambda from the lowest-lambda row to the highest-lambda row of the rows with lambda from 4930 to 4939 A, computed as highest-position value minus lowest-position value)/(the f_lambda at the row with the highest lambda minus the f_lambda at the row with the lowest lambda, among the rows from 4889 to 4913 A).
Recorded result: -23.0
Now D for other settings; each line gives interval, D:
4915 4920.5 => 5.51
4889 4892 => 4.91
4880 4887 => 5.79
